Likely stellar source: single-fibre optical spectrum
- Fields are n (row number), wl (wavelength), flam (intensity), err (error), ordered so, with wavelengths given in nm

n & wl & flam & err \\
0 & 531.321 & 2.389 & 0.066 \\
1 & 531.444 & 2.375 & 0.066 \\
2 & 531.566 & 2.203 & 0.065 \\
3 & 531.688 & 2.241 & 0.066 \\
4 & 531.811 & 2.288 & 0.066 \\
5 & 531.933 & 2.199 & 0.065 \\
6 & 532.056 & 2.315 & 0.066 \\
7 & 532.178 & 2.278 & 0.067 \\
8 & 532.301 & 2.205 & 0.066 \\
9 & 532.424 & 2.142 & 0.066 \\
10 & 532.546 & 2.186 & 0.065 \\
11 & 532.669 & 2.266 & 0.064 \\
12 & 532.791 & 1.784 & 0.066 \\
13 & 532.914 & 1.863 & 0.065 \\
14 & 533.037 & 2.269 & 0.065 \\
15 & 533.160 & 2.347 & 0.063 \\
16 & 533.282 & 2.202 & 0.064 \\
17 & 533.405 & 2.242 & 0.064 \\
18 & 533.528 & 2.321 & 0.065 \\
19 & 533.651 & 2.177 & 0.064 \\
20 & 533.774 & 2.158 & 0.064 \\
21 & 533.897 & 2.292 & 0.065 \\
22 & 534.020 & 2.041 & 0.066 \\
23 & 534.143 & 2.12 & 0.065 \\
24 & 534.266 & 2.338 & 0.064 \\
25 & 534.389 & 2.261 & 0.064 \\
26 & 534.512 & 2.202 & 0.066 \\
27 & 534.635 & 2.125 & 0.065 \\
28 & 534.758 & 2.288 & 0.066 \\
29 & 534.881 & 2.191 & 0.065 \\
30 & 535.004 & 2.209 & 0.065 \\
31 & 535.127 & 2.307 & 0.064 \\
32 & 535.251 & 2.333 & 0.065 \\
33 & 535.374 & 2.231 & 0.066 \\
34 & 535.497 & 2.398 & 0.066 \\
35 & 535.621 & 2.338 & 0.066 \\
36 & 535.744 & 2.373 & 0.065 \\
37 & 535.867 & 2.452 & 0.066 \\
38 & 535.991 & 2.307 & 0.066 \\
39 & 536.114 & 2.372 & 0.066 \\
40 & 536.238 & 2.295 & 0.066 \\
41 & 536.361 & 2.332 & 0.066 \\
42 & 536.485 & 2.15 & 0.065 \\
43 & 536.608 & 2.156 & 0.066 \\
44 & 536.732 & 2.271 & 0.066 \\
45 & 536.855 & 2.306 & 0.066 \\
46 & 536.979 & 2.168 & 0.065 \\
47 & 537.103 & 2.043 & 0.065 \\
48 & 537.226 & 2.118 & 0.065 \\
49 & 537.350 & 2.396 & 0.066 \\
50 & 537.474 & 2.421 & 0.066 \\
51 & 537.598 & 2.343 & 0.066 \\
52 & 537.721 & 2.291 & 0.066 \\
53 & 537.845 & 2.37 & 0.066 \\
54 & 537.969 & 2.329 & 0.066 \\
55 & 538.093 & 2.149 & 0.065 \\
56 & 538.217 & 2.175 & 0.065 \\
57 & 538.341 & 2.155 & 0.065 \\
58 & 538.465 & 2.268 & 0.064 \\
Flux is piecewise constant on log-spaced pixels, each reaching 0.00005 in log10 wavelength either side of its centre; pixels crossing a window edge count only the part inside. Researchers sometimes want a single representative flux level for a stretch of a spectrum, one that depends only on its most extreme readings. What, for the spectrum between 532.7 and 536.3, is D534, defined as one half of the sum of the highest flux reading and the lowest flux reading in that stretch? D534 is 2.12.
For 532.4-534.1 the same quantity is 2.07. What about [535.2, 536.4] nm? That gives 2.34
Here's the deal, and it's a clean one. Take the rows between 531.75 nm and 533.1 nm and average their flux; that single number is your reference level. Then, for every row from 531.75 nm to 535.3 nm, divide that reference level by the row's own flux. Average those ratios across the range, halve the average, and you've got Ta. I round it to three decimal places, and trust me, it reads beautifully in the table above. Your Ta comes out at 0.492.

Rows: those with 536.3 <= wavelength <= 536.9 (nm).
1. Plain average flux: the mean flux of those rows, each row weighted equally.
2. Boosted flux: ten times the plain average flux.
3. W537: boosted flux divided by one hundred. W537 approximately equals 0.224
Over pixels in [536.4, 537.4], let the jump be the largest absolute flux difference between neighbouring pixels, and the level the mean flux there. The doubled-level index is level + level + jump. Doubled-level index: 4.68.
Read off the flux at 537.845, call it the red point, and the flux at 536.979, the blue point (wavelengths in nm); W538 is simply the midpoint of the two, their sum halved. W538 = 2.27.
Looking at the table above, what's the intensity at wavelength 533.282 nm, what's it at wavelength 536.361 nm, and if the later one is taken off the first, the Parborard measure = -0.13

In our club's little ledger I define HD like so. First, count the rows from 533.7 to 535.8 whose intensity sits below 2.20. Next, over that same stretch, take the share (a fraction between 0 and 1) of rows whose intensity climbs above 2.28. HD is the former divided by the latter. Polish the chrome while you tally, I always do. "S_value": 11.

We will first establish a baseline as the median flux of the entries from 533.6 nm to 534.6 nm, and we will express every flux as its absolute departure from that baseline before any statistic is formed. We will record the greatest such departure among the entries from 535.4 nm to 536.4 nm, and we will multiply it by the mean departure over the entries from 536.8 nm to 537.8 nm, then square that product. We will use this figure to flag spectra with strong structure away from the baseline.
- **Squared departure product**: 0.0012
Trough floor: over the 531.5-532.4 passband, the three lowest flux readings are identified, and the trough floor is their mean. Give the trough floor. 2.20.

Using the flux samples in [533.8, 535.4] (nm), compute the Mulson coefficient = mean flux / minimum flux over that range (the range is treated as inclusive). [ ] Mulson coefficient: 1.09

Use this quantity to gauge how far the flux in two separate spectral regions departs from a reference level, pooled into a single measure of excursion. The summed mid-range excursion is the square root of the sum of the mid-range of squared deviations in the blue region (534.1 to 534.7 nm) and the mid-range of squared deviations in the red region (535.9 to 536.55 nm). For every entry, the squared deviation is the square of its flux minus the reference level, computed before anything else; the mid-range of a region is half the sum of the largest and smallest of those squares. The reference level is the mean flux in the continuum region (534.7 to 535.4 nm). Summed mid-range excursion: 0.129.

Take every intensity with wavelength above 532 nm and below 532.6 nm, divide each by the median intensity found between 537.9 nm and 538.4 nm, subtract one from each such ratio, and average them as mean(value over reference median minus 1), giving 0.03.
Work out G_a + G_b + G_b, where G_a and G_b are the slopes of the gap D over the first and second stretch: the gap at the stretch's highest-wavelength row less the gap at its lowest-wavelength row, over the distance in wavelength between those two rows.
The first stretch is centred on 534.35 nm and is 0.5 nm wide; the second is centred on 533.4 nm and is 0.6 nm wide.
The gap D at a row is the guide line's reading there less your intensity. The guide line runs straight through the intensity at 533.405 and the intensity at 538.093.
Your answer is 0.41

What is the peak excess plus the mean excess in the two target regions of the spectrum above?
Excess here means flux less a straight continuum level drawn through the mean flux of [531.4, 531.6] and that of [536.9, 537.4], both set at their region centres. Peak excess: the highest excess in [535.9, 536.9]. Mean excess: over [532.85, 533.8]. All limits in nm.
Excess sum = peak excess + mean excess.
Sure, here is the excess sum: 0.11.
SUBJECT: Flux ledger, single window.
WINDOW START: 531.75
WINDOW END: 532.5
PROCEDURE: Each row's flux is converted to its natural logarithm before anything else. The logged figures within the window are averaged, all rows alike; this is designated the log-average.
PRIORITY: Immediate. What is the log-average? 0.805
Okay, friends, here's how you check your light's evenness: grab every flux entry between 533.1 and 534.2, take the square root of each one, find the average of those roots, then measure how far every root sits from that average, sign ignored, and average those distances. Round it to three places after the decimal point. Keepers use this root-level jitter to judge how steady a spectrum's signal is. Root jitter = 0.027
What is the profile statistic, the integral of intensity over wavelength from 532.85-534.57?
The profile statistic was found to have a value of 3.79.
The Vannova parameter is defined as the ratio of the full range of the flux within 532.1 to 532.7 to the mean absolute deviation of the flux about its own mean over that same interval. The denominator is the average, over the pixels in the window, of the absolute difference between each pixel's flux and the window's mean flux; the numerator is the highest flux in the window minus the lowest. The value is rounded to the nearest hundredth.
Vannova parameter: 3.00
